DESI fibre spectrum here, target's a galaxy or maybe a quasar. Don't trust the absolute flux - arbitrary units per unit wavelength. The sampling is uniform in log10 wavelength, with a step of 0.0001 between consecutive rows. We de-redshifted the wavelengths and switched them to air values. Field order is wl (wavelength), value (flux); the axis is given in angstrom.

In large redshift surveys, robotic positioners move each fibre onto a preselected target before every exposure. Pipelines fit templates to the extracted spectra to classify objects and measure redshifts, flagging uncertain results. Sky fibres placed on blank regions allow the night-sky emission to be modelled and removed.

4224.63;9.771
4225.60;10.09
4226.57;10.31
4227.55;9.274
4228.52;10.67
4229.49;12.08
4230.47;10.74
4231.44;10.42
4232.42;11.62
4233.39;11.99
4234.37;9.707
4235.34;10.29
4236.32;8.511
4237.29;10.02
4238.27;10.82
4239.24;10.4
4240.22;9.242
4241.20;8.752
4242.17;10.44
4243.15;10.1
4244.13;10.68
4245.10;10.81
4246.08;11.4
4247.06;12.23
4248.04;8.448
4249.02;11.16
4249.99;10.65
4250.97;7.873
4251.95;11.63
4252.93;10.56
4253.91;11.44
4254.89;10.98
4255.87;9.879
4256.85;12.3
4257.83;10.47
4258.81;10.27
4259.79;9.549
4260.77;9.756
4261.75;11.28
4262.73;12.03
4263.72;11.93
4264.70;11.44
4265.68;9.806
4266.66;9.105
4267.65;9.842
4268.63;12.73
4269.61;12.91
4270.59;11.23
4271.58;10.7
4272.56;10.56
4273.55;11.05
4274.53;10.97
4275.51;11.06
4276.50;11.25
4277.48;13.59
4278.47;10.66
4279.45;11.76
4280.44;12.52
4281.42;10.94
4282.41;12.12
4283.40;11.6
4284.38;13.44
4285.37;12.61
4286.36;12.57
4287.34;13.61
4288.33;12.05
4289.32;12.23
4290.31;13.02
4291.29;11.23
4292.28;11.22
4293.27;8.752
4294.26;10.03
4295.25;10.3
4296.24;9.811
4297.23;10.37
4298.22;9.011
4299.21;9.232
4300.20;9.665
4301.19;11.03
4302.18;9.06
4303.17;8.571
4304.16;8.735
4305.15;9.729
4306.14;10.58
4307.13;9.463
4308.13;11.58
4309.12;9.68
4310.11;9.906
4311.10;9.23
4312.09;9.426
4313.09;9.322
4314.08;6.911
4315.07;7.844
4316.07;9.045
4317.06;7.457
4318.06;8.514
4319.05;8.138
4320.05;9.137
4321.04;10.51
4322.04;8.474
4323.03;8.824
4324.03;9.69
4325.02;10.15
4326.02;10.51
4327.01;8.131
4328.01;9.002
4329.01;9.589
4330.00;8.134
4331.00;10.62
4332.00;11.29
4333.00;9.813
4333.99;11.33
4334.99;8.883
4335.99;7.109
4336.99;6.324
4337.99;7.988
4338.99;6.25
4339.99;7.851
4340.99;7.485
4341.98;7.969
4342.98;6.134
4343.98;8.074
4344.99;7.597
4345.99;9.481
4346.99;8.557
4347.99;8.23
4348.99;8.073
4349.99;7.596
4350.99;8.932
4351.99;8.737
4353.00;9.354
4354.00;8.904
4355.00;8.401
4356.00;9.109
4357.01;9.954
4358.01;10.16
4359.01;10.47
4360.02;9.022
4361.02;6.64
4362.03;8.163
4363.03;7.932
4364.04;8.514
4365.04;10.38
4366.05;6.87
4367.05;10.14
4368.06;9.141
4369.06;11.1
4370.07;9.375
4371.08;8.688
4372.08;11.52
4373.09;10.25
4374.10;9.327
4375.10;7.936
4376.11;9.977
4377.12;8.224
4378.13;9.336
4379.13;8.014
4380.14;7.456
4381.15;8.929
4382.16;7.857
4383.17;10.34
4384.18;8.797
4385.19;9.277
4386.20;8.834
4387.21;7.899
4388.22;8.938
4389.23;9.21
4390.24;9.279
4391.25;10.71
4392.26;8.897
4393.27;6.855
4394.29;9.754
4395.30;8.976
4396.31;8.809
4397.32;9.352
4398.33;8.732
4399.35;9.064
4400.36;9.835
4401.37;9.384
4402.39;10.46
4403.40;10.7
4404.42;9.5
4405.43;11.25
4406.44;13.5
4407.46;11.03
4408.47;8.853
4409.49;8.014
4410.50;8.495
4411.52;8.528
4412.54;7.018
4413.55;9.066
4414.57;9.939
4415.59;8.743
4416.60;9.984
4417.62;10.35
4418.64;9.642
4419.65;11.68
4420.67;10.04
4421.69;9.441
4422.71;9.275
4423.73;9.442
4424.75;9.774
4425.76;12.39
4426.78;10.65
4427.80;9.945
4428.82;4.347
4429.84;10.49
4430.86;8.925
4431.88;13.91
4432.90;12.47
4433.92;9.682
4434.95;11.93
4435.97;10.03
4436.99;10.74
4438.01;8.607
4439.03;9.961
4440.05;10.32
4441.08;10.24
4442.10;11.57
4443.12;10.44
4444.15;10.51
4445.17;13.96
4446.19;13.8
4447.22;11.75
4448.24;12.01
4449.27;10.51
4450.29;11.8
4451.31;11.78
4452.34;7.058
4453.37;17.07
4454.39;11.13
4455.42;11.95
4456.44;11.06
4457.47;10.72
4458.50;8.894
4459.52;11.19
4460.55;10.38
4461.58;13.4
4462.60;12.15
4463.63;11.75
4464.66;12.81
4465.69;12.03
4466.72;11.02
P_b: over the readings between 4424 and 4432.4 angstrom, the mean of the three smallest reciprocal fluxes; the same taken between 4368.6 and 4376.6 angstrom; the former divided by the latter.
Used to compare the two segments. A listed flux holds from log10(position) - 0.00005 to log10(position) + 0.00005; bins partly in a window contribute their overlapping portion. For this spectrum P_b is 0.90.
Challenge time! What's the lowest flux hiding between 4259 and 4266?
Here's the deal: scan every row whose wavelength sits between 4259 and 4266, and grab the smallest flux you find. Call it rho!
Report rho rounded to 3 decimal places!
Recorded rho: 9.549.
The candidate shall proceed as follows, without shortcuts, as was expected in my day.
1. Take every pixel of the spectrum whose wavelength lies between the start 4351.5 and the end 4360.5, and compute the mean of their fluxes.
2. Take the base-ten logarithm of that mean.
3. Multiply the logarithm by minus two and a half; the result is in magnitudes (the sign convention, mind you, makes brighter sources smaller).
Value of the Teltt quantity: -2.43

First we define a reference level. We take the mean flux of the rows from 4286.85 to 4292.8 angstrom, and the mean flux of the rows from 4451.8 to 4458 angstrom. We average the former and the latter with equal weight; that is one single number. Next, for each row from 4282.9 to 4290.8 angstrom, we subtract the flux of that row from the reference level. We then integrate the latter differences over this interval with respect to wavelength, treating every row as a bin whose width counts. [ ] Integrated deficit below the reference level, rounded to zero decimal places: -6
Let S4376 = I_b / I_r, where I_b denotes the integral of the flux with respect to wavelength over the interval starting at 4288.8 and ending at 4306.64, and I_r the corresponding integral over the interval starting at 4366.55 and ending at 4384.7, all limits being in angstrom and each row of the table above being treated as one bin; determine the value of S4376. 1.08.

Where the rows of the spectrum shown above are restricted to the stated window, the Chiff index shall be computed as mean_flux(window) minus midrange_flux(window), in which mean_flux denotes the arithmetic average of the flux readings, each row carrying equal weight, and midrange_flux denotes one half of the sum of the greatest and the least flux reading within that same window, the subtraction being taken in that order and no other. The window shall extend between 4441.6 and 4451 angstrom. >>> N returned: -0.4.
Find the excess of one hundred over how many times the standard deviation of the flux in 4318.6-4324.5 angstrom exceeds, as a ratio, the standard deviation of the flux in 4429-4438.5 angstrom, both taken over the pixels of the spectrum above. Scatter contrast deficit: 99.5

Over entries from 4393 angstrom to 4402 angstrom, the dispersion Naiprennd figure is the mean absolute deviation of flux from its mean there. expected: 0.6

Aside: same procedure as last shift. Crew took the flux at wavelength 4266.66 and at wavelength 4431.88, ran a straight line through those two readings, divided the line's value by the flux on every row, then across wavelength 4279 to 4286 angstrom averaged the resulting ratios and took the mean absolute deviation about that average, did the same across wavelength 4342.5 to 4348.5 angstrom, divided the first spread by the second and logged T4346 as 0.25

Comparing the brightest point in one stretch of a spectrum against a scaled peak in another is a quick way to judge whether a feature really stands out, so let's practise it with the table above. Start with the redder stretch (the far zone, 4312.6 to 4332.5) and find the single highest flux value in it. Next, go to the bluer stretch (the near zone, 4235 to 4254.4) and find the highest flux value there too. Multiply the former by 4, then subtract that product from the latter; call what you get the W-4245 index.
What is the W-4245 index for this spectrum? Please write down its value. -33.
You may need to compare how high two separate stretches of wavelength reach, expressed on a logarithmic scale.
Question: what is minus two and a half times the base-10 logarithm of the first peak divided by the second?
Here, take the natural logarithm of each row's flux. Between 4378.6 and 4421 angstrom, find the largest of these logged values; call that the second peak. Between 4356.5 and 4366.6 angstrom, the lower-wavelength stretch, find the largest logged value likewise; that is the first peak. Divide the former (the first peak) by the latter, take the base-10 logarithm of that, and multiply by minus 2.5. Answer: 0.11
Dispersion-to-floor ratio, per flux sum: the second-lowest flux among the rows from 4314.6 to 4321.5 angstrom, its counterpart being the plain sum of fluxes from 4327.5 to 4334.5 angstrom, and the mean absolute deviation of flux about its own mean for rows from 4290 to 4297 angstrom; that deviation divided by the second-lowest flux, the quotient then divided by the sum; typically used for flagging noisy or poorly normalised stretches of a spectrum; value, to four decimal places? 0.0019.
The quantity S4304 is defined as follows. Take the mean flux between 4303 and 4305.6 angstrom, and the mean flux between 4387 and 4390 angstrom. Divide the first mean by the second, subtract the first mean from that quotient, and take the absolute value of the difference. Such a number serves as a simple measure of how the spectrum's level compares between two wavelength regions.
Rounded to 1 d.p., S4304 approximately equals 8.0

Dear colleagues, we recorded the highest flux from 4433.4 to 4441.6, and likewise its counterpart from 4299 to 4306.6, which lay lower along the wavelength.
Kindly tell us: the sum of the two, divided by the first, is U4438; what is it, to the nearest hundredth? 1.92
